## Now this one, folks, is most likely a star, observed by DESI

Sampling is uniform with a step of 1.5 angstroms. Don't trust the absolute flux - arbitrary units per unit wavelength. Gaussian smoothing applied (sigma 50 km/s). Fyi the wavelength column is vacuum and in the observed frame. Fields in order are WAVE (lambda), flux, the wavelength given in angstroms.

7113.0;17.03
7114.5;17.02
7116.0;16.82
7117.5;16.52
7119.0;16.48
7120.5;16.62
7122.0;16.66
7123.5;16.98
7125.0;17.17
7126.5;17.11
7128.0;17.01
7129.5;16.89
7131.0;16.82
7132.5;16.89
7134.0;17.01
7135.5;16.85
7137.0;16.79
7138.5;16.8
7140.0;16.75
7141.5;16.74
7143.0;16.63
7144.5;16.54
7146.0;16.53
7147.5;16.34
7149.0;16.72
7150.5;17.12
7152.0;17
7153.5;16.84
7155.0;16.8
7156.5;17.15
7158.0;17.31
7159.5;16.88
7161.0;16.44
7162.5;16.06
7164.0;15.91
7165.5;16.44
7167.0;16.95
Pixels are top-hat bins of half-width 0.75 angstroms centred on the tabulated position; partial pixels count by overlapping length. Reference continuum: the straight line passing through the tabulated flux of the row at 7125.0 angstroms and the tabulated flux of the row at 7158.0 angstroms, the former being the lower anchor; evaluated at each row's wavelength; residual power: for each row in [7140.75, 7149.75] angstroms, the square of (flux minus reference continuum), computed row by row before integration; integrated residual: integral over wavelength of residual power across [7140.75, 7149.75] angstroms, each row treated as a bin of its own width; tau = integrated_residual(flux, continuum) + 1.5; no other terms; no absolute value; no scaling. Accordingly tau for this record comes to 6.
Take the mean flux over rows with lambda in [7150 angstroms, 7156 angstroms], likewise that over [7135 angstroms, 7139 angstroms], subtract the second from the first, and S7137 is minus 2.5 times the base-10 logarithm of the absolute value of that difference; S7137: 2.2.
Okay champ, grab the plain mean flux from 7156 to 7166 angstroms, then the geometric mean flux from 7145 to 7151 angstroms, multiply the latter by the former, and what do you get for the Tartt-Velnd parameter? 277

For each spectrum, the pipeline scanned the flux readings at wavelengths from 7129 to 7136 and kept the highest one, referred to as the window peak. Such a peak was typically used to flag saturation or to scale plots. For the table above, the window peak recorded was 17.01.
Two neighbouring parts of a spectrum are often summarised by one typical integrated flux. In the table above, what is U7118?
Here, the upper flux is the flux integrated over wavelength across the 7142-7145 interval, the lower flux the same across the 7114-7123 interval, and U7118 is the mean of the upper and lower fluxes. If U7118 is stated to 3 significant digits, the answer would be 100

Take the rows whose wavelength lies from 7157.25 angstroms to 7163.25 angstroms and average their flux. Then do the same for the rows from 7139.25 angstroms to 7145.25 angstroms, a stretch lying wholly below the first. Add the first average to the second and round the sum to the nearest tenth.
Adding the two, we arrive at 33.3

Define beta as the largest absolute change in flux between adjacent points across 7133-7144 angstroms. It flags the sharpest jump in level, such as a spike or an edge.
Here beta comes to 0.16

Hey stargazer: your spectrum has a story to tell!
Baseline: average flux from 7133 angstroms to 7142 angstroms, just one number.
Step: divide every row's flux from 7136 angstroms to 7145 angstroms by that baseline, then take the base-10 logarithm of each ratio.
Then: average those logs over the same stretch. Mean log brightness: -0.003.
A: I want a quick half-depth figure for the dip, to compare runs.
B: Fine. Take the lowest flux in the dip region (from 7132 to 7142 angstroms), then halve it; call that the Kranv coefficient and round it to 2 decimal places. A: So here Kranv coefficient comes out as 8.37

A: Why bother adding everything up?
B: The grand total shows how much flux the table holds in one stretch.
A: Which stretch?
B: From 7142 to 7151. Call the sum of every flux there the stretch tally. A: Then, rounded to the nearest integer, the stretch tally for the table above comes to 100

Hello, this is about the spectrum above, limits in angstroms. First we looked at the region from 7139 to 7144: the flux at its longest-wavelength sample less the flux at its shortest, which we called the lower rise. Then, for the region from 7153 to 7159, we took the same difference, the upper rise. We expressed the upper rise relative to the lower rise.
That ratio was -3.9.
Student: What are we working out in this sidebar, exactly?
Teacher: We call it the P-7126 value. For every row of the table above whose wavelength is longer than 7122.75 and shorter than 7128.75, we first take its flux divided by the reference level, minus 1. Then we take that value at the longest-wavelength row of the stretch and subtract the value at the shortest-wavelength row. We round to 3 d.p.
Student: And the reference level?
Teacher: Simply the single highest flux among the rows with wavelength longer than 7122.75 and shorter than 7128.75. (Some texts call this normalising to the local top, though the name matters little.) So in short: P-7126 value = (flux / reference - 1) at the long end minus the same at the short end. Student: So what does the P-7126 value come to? 0.002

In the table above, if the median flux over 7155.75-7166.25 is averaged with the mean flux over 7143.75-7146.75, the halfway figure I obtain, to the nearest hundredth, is 16.49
